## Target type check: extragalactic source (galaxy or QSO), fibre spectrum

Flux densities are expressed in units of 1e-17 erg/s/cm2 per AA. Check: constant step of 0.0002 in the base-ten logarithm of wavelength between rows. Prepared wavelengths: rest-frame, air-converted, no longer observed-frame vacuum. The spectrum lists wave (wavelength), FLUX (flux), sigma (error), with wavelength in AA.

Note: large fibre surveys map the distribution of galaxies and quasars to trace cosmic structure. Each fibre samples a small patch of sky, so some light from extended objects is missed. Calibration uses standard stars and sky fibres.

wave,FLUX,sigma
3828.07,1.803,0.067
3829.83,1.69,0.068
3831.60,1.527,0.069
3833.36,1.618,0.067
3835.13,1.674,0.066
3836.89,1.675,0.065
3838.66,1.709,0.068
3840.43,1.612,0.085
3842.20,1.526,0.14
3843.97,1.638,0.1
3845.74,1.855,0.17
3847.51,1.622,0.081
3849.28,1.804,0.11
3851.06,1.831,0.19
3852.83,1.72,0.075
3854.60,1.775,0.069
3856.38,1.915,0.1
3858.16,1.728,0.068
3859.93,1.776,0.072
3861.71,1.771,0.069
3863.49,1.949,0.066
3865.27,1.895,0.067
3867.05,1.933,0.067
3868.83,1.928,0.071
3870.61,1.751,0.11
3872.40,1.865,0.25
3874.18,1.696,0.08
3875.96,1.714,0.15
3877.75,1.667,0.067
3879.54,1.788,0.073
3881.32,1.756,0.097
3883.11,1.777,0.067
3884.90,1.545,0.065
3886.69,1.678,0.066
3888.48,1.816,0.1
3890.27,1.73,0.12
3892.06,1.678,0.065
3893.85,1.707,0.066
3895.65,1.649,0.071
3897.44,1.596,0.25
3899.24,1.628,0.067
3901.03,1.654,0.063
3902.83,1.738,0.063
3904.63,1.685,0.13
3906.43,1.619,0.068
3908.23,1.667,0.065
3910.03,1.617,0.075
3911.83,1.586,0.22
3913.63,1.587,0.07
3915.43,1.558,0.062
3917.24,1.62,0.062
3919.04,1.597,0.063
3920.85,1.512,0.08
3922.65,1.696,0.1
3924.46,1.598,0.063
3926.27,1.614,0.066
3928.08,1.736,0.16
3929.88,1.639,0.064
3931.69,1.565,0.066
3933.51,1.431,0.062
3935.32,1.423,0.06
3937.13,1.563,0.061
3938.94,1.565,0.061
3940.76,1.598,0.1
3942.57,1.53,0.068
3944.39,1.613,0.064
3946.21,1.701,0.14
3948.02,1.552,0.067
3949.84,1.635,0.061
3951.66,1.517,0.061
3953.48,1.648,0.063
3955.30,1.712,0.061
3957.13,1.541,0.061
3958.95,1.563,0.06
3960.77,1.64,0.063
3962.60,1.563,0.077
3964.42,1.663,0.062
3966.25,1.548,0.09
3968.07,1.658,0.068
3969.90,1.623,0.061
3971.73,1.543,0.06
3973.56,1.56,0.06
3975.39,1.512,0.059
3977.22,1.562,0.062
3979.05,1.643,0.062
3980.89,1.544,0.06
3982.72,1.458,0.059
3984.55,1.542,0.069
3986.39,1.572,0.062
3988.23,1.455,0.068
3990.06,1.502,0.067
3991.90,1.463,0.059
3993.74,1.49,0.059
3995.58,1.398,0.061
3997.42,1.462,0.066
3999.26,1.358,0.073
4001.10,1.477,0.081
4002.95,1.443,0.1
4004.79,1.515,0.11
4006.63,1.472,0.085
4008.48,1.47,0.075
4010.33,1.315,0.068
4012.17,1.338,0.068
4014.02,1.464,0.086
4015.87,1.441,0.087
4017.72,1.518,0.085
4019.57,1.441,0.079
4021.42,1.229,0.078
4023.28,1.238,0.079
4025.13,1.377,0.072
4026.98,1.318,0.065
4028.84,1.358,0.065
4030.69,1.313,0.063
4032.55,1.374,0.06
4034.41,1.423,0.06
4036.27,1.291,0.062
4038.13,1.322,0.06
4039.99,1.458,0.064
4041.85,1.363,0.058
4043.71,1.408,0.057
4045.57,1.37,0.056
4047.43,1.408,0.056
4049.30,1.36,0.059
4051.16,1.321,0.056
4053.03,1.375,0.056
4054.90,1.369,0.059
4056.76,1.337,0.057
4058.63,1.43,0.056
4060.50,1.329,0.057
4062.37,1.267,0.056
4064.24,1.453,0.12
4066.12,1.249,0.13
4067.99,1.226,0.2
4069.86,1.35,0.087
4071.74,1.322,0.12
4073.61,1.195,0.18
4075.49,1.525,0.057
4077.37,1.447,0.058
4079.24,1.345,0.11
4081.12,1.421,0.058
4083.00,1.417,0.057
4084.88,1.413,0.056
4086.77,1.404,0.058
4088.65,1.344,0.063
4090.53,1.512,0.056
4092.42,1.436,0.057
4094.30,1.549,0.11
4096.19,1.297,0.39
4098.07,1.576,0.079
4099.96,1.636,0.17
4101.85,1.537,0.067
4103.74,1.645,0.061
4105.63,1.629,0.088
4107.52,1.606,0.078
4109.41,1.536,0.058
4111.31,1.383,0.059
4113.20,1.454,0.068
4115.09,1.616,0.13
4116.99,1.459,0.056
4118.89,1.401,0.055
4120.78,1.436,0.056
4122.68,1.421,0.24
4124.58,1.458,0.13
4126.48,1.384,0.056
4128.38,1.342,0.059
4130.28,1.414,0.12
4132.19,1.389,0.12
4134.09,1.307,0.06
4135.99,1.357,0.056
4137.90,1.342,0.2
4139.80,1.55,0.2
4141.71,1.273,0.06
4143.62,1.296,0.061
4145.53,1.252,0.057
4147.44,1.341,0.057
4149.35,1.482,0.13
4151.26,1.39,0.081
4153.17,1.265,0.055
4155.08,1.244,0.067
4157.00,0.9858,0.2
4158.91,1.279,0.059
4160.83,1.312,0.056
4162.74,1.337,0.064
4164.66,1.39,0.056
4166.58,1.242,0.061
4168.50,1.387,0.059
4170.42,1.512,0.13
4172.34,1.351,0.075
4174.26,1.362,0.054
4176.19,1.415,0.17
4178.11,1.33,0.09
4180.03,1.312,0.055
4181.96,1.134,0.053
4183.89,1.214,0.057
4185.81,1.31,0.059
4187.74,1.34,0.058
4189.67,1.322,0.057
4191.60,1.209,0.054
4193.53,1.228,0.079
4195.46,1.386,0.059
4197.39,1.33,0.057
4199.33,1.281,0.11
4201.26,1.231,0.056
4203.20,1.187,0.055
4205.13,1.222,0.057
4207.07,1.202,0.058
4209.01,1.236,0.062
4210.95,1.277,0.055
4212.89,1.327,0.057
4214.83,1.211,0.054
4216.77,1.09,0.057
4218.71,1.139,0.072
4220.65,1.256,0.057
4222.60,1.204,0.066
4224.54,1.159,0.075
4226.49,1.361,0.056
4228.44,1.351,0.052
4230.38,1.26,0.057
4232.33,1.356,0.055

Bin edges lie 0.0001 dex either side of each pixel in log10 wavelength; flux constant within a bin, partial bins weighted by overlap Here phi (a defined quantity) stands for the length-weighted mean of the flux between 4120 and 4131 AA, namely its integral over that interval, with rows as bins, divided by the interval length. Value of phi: 1.41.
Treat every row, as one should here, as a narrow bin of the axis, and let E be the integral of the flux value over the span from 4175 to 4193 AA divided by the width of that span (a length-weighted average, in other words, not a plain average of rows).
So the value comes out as 1.3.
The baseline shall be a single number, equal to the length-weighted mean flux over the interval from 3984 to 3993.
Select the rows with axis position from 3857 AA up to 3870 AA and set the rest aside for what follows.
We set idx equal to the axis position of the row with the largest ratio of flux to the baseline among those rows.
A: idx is 3863.49 AA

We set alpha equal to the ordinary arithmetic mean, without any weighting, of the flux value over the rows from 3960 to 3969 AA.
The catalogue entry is 1.61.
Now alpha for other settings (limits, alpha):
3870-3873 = 1.81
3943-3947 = 1.66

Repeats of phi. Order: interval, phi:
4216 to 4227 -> 1.20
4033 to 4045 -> 1.38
